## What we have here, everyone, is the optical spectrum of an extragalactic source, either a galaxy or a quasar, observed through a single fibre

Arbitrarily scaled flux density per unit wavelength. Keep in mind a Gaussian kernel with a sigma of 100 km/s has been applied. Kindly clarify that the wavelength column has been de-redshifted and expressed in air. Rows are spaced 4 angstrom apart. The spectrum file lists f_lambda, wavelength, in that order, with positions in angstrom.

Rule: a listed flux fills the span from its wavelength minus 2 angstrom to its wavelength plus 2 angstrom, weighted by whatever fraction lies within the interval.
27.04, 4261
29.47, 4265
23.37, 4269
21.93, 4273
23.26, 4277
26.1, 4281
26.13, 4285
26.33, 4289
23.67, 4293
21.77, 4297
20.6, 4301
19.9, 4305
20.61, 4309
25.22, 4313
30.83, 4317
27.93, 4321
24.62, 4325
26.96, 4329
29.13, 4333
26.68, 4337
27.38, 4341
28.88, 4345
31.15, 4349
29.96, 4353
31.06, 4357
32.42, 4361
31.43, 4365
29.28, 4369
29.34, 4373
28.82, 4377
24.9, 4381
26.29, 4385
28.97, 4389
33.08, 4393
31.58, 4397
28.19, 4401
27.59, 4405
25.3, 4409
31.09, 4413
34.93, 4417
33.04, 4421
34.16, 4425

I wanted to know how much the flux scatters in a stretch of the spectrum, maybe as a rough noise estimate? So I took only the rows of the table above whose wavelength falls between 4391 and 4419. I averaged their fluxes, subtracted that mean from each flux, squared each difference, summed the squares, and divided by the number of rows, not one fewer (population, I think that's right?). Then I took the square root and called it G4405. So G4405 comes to 3.1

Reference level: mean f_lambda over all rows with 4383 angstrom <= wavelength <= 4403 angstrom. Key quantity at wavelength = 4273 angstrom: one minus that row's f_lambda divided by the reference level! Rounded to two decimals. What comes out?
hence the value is 0.26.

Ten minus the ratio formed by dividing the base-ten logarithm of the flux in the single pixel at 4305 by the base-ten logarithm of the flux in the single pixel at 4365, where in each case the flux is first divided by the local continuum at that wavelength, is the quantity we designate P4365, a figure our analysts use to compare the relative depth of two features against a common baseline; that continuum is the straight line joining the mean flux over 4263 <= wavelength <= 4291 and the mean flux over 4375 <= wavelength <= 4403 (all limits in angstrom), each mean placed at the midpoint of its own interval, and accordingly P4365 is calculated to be 12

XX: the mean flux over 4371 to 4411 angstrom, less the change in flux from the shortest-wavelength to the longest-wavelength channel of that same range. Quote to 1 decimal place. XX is 32.4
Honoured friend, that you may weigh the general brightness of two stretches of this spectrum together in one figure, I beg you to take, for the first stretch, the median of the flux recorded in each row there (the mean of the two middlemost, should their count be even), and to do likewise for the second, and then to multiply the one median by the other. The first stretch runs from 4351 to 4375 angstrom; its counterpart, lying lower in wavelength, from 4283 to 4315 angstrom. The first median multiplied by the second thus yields 693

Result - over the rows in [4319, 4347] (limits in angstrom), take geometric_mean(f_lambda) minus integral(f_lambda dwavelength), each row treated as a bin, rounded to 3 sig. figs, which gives -739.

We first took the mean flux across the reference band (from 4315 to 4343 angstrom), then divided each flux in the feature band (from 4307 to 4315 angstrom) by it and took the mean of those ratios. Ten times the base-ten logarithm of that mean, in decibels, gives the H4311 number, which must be -0.8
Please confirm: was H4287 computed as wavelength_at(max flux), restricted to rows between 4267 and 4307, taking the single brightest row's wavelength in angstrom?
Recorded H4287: 4289 angstrom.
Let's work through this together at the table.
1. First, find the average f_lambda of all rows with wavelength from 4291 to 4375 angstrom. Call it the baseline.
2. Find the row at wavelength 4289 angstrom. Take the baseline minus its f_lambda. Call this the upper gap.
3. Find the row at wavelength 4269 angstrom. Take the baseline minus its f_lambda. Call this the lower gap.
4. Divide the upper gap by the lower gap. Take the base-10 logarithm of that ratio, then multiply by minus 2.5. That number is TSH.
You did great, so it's 1.7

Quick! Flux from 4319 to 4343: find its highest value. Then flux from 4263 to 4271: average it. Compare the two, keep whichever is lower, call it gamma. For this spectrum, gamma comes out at 26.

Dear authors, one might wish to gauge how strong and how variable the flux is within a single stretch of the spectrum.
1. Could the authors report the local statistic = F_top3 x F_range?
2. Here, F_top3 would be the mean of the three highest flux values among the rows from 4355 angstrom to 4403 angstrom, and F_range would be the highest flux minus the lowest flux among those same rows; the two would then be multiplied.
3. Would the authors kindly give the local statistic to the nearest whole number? 265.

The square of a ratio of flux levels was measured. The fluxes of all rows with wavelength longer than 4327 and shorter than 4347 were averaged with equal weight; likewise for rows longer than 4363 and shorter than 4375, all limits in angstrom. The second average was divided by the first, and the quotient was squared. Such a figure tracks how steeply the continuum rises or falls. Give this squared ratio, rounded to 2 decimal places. 1.17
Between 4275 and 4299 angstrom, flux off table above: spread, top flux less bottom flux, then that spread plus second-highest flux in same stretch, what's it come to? 31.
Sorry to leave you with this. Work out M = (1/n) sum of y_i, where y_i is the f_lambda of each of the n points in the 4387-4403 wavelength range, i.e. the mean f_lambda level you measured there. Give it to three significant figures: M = 30.5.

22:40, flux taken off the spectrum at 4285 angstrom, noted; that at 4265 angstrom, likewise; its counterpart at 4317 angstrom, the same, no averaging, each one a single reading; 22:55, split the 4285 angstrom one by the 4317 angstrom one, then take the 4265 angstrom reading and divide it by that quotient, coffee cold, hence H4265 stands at 35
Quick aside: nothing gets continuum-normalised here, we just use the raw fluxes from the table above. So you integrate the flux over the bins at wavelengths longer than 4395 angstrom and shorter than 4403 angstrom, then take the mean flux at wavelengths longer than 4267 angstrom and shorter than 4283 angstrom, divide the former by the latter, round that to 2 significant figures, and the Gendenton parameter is 10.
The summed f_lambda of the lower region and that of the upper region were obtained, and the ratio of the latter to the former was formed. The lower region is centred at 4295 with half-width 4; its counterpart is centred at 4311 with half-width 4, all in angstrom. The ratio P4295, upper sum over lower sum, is 1.01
